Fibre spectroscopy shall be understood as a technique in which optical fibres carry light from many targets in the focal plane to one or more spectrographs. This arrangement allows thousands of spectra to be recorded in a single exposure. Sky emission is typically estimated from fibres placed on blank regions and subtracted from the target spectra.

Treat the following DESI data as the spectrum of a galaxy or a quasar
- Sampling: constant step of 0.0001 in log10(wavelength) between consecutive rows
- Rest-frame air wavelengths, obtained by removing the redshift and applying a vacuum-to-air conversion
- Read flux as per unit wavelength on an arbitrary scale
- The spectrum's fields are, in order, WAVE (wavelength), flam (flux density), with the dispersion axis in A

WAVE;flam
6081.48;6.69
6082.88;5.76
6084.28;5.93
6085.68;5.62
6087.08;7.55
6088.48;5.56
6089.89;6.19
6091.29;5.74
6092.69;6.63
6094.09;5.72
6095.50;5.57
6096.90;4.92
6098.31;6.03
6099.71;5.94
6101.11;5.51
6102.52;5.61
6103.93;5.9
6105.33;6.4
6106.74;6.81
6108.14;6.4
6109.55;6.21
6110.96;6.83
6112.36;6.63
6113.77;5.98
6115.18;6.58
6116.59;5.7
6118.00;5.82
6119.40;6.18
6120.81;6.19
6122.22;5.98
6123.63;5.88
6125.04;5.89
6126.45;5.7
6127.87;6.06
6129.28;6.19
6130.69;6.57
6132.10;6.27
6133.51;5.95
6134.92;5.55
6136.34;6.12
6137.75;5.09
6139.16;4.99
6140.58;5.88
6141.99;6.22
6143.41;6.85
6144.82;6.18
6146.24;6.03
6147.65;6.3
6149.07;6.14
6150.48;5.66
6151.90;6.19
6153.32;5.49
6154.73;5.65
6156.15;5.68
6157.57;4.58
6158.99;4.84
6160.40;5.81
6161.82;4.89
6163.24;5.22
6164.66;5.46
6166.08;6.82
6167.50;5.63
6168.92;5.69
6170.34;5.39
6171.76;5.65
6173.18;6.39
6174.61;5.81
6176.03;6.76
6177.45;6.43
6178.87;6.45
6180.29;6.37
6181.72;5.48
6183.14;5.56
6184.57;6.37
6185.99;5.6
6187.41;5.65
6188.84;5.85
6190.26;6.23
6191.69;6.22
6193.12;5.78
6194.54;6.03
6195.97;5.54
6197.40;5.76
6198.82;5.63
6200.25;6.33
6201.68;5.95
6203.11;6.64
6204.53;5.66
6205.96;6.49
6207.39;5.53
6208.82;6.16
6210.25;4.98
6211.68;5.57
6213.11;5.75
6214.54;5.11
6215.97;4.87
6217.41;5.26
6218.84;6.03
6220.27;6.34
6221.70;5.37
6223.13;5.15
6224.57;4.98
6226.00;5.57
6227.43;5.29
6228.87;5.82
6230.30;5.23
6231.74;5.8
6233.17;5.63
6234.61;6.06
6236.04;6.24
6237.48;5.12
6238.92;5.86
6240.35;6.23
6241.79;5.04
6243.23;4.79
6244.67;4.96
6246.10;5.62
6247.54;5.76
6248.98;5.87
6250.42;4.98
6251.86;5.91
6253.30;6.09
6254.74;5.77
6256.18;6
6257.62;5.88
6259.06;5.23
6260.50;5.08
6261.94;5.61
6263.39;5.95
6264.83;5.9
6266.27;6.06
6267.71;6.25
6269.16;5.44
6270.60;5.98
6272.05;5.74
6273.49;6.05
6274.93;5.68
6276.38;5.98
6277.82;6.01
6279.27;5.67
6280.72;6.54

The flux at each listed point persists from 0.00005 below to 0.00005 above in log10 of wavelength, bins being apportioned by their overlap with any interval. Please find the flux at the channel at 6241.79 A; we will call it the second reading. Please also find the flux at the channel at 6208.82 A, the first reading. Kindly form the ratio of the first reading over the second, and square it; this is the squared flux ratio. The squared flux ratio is 1.5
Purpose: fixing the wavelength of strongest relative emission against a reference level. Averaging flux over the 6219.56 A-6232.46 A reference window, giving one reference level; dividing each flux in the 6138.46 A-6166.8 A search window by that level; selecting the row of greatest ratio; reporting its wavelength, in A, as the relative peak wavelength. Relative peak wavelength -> 6143.41 A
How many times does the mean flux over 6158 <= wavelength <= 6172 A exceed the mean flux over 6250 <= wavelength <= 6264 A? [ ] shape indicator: 0.98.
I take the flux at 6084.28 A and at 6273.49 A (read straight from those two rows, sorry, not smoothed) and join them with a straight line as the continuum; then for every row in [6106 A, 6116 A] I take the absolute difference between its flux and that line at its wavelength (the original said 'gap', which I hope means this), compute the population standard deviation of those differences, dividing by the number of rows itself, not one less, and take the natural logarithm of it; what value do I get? -1.23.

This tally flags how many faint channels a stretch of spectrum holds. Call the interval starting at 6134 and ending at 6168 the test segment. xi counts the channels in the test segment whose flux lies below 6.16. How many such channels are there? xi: 18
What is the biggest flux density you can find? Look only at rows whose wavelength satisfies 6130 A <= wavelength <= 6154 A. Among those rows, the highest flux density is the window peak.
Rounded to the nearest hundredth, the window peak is 6.85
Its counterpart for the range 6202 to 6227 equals 6.64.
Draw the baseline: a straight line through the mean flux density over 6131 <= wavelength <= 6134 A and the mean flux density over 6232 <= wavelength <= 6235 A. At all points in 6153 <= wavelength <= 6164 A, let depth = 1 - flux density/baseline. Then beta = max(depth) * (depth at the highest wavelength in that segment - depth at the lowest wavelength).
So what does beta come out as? 0.010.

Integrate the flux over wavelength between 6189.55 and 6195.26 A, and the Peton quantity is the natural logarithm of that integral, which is 3.54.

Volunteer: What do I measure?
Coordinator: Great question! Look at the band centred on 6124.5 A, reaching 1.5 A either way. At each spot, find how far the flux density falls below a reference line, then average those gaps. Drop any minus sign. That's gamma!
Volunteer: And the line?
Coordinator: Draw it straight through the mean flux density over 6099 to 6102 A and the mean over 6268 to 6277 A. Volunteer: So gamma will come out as 0.1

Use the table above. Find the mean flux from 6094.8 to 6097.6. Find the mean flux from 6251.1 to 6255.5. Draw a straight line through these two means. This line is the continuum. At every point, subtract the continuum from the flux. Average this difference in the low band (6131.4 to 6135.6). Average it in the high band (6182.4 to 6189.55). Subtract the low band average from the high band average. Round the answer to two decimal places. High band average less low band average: -0.34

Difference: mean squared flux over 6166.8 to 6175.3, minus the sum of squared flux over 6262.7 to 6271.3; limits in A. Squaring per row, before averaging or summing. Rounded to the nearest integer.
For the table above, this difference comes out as -178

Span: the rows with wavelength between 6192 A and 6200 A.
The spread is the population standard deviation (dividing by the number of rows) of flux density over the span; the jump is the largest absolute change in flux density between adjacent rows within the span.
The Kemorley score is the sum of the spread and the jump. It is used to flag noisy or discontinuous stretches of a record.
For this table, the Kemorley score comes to 0.7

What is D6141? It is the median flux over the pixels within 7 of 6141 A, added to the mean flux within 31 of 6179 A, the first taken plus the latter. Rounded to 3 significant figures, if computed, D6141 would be 11.9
